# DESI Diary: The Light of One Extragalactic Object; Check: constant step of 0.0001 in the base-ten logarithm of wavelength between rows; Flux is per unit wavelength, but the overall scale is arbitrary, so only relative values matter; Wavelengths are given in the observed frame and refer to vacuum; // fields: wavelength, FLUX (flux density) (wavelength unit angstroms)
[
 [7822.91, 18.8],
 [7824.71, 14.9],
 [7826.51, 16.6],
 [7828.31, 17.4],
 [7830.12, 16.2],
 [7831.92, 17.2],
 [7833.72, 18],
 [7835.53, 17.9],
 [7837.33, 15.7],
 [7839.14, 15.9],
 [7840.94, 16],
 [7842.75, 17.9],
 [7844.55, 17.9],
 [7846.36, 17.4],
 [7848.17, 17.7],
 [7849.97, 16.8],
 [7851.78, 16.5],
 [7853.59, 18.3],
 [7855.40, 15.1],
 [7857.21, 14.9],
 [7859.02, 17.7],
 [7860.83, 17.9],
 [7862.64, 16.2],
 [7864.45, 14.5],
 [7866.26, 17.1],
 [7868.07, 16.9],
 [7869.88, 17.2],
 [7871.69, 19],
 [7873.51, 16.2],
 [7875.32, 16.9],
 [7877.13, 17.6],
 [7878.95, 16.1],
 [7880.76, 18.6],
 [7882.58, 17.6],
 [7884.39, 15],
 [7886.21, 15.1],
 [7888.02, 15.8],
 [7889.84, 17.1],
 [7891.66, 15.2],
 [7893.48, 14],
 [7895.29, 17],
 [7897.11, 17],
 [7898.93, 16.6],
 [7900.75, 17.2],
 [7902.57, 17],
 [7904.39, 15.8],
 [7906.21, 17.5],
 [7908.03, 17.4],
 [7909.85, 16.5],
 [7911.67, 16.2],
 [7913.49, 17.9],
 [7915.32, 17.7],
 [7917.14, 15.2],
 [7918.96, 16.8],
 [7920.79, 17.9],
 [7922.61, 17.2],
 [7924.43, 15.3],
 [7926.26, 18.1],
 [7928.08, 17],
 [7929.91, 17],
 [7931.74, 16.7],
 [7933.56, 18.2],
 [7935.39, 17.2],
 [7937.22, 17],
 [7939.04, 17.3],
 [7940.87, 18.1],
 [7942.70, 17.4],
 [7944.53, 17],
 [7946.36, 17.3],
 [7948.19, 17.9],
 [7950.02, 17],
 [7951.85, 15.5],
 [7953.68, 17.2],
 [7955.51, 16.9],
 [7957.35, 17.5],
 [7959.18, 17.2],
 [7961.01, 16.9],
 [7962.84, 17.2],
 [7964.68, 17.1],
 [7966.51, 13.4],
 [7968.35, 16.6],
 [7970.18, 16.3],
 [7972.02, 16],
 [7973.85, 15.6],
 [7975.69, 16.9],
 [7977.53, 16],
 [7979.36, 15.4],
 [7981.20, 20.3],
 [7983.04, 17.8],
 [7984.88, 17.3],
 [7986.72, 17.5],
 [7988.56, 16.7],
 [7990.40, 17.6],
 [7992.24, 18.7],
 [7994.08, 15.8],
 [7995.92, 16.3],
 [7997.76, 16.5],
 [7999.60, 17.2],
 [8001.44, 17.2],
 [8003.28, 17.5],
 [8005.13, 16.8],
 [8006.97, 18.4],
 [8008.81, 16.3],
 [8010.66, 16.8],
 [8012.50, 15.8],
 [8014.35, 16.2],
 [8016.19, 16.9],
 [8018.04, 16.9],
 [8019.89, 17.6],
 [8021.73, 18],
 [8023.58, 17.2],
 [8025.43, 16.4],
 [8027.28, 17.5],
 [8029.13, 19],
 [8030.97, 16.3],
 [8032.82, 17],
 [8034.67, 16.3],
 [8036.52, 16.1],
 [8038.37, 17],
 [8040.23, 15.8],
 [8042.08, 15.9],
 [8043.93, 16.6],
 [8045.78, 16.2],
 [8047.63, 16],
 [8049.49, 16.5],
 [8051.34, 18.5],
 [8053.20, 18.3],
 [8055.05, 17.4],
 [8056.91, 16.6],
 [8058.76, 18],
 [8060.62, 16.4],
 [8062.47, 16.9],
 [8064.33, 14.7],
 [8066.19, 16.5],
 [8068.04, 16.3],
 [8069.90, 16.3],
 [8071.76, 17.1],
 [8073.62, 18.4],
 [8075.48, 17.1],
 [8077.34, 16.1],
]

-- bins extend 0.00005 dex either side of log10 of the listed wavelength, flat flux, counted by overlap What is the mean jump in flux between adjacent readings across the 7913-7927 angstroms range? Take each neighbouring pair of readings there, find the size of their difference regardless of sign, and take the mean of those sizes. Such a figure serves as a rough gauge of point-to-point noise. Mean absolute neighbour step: 1.5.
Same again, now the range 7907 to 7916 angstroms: 0.8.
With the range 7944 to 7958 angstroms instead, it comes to 0.8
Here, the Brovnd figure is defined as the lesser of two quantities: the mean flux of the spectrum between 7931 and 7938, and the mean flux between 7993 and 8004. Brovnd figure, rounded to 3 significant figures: 16.8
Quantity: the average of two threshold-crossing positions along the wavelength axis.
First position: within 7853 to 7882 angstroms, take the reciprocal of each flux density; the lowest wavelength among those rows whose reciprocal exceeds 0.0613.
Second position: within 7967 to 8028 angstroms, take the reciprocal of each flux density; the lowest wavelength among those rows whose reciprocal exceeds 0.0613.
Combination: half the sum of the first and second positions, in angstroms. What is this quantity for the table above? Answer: 7912.8 angstroms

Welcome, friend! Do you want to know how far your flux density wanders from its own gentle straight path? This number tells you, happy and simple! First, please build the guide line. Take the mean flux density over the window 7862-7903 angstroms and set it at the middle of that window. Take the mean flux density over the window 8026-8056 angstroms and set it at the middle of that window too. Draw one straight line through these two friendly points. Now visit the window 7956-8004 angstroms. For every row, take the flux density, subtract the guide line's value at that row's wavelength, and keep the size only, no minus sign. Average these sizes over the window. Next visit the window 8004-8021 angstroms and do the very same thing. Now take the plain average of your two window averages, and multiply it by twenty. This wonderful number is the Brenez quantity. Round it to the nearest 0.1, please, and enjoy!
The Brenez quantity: 13.8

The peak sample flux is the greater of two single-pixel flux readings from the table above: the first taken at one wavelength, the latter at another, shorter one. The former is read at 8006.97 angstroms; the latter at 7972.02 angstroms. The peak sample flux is 18.4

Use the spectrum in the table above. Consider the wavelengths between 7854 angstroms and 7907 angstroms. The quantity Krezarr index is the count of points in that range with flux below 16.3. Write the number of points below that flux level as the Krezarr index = 12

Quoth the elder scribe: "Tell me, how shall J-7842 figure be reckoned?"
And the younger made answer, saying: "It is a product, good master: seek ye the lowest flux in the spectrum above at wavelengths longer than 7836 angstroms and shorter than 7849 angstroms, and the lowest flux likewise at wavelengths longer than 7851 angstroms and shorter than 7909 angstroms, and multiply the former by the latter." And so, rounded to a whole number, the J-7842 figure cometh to 220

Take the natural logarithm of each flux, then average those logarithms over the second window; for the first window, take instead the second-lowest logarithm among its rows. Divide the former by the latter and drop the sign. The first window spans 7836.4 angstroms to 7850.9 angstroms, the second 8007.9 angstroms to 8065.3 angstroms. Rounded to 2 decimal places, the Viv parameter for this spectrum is 1.02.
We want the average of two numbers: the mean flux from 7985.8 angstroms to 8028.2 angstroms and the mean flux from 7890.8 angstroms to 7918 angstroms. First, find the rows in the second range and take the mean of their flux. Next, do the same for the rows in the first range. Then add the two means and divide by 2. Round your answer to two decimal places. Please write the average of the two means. 16.79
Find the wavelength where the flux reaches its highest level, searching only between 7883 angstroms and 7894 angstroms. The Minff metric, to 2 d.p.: 7889.84 angstroms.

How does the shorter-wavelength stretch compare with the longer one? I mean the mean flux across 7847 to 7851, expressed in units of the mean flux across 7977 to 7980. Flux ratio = 1.10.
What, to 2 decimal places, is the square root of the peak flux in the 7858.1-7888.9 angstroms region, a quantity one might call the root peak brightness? 4.36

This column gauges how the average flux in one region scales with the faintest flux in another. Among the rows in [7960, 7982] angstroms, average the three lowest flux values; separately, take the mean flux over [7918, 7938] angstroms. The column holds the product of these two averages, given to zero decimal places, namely 253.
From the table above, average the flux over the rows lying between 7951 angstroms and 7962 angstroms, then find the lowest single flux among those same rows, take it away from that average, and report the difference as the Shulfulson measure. 1.4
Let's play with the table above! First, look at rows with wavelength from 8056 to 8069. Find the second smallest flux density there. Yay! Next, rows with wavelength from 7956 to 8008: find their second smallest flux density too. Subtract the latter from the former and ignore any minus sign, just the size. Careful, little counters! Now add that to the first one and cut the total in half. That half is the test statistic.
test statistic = 8.6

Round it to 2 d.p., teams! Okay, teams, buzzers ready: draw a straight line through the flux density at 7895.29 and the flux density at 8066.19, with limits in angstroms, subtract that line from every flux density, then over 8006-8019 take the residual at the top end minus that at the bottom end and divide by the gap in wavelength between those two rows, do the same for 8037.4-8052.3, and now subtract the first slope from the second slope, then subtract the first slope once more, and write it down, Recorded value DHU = 0.38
